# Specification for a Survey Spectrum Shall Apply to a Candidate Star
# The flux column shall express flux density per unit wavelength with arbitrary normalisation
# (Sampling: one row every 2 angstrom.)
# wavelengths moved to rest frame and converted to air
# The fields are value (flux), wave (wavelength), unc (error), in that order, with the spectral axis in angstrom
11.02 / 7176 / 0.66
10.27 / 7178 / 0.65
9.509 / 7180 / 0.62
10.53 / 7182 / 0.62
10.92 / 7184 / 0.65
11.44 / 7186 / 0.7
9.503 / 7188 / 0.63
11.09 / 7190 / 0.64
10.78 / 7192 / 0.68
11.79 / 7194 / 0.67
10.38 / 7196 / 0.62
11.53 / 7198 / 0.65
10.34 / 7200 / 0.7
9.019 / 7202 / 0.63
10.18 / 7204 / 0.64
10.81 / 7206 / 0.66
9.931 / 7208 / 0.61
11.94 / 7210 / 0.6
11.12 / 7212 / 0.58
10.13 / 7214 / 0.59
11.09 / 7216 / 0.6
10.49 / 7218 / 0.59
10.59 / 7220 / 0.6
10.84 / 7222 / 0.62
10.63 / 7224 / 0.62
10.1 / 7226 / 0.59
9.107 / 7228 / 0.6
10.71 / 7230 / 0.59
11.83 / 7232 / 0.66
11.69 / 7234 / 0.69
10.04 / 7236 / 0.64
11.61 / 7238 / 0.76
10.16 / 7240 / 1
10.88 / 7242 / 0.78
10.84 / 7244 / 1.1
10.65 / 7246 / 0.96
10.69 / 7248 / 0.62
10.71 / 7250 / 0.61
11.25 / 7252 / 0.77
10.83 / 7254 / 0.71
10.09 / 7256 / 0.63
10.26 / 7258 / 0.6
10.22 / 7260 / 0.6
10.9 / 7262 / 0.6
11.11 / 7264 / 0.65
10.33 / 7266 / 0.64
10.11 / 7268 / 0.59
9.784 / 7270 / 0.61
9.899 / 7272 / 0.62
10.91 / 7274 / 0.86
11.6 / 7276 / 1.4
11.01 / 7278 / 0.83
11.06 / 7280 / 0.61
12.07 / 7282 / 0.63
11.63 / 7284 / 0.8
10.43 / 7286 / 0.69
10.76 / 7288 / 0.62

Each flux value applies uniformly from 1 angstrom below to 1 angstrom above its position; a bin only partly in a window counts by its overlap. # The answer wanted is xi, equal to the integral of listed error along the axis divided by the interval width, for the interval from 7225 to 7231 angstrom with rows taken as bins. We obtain 0.59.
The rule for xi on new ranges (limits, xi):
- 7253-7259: 0.65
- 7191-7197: 0.66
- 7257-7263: 0.60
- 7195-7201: 0.66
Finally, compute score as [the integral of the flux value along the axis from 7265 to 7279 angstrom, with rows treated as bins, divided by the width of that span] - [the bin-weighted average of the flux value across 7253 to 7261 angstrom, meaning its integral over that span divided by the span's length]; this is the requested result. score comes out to 0.17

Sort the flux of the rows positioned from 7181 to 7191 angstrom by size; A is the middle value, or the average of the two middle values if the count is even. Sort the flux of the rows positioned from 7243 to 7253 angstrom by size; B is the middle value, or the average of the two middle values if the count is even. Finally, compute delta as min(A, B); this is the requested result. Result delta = 10.7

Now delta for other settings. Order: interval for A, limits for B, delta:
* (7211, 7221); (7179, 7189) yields 10.5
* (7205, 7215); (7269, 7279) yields 10.8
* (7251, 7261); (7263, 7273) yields 10.1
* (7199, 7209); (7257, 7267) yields 10.2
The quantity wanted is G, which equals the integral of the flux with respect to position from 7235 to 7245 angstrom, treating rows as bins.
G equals 107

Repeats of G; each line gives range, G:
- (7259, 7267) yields 85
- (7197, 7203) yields 62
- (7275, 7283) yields 91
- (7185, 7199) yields 153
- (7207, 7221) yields 151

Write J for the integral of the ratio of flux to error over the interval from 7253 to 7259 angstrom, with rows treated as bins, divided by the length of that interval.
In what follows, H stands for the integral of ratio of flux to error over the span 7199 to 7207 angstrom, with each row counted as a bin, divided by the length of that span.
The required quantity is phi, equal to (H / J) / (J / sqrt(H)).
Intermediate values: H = 15.3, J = 16.1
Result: 0.231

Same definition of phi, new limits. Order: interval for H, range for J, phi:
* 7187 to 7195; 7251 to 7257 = 0.286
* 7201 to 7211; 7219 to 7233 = 0.227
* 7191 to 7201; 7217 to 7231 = 0.227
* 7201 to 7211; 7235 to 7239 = 0.281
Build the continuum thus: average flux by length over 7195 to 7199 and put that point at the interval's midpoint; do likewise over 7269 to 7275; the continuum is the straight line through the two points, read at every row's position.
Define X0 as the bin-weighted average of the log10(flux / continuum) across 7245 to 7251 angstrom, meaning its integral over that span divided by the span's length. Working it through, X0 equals 0.010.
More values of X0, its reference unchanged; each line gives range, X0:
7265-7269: -0.001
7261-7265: 0.029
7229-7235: 0.031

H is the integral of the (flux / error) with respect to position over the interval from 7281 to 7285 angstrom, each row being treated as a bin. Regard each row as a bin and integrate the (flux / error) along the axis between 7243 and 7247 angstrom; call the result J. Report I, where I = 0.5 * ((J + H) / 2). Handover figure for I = 27.3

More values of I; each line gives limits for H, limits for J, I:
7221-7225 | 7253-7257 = 32.9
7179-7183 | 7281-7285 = 33.0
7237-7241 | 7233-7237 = 29.0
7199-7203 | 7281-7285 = 31.4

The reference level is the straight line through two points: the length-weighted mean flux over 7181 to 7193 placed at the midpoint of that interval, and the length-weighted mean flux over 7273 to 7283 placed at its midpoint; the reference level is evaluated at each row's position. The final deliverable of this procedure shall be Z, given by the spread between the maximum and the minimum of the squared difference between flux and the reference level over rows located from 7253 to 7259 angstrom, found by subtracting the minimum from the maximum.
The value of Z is 1.08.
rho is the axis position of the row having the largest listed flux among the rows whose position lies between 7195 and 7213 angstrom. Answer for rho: 7210 angstrom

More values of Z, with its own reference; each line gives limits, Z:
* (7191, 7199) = 1.06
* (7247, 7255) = 0.18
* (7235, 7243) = 0.97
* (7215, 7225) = 0.17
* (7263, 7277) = 2.21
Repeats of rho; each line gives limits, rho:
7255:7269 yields 7264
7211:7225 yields 7212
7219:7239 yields 7232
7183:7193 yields 7186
